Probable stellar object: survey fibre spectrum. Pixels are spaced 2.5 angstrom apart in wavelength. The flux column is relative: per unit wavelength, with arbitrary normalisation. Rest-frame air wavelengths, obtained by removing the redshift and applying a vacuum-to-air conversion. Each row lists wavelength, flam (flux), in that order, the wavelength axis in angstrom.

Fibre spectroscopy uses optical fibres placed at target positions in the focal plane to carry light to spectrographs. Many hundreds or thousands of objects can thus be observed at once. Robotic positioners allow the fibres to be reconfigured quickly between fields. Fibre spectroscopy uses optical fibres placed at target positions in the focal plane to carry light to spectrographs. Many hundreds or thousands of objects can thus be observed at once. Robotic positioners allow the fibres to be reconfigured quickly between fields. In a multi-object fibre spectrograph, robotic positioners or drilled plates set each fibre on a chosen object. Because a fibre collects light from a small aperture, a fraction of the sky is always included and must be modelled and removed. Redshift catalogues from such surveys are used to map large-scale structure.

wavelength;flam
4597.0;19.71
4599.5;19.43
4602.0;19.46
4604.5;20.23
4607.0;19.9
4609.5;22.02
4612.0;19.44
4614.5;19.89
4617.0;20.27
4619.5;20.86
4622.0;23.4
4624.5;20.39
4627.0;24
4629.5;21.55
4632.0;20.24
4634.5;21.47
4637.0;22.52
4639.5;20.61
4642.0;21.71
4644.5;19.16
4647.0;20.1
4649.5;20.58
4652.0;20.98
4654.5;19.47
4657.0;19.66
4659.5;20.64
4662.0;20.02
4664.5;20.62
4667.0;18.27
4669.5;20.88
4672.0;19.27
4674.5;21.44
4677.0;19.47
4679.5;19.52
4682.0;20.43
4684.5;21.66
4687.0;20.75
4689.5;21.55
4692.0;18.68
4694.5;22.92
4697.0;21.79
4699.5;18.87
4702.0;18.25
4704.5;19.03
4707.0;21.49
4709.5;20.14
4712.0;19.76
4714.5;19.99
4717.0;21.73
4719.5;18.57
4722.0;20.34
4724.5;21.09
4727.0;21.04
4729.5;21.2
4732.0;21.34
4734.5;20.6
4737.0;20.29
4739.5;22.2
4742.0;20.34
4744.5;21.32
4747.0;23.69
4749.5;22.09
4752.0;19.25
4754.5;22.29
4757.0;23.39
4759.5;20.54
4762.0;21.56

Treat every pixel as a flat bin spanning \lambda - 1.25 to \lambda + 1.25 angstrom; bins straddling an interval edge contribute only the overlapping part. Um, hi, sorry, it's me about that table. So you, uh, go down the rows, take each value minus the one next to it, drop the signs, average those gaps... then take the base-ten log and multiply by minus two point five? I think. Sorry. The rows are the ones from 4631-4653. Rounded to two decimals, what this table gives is -0.20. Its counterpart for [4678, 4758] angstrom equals -0.41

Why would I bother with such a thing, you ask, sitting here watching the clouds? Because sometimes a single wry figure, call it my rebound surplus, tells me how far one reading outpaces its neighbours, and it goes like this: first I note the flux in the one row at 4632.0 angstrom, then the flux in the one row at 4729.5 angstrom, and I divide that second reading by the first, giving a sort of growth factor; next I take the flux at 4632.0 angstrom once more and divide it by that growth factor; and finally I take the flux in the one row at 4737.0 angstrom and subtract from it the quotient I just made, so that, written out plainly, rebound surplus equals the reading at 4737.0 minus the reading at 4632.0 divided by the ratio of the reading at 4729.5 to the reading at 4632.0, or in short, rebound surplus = 1.0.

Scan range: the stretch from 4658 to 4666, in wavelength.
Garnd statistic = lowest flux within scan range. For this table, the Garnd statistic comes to 20.02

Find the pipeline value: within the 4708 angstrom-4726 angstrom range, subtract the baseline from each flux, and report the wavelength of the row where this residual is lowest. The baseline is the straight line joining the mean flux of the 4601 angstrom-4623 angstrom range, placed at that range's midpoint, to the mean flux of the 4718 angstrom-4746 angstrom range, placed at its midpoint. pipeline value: 4719.5 angstrom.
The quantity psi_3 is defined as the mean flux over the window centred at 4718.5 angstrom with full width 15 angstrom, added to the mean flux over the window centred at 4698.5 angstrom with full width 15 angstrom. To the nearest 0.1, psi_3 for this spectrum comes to 40.2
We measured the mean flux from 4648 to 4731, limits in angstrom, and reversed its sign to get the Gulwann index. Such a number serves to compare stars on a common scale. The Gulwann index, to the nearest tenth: -20.3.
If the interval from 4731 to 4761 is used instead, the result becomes -21.4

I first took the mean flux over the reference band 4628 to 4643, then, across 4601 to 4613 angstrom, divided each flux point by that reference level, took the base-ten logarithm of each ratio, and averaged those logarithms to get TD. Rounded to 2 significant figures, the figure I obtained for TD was -0.024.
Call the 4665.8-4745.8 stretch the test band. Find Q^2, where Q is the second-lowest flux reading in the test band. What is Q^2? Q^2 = 334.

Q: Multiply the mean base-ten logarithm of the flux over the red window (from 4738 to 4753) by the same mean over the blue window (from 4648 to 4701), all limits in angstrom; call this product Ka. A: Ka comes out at 1.741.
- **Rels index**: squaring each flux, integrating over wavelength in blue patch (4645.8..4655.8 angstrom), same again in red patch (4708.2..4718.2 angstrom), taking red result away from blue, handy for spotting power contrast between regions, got -53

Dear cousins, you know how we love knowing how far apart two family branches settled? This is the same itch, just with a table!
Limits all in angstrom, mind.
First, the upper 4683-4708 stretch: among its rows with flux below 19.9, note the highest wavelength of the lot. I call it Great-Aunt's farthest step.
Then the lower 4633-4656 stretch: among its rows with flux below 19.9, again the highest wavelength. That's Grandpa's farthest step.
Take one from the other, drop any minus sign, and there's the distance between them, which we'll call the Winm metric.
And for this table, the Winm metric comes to 50.0 angstrom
